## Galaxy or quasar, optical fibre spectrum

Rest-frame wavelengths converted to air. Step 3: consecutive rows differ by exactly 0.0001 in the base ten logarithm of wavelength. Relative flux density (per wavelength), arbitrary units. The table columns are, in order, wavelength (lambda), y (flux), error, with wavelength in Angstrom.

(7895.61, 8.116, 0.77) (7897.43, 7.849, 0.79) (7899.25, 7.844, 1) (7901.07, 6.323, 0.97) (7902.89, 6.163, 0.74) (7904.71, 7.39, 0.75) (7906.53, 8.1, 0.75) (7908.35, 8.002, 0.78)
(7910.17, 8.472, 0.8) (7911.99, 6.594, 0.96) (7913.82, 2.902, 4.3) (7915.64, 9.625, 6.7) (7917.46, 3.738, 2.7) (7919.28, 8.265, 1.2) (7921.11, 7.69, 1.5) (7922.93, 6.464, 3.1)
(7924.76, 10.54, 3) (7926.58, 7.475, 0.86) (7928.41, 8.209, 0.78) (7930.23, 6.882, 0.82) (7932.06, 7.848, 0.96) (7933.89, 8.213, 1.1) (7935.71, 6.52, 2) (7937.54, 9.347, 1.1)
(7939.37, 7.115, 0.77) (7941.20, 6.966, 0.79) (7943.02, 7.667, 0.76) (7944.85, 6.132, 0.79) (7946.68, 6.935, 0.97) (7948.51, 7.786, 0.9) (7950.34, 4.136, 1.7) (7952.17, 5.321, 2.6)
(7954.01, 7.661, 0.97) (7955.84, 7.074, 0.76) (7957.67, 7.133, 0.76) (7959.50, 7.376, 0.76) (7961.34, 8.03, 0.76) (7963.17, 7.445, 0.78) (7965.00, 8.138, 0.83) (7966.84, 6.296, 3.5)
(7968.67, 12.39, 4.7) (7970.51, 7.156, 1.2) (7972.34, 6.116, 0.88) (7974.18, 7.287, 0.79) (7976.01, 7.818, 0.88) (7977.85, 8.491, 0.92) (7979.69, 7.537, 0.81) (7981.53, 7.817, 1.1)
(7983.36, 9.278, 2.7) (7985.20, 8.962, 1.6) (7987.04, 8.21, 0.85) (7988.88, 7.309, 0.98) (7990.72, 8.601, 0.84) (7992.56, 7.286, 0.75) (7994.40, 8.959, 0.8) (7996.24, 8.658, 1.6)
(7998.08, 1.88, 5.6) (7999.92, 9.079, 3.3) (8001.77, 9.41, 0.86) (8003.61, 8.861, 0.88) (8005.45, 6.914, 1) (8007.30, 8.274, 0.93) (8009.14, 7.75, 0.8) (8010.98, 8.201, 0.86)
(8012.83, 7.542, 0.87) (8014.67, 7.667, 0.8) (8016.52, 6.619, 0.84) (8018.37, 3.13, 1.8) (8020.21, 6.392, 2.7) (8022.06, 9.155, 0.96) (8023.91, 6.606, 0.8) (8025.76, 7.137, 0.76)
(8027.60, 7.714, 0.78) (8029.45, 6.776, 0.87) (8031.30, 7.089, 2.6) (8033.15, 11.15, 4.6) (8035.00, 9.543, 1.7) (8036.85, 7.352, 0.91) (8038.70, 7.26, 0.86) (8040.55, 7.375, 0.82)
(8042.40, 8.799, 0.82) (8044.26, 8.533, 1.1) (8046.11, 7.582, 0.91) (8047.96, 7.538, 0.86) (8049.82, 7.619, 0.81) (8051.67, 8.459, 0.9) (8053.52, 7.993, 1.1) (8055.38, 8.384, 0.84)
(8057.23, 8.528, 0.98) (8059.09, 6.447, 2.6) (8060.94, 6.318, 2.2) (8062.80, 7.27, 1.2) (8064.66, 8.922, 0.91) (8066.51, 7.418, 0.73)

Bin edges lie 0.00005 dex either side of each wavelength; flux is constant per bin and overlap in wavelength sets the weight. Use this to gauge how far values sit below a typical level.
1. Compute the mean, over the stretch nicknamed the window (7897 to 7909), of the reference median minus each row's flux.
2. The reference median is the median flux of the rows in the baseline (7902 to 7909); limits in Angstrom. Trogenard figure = 0.3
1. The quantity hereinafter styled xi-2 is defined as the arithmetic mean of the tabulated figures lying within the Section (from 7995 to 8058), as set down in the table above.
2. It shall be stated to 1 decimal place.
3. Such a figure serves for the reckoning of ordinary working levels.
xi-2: 7.7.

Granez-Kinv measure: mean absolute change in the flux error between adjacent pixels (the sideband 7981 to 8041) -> 0.79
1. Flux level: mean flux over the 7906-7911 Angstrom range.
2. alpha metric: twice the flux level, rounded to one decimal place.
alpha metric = 16.4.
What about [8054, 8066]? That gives 15.3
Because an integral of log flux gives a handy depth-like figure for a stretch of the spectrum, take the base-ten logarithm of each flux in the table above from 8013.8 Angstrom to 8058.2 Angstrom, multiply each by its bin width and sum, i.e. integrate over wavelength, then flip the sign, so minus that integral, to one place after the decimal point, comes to -38.9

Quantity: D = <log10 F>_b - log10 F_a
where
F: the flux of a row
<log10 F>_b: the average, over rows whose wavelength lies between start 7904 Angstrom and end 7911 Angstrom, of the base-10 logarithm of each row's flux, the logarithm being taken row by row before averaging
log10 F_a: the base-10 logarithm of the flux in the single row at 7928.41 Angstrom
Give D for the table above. -0.01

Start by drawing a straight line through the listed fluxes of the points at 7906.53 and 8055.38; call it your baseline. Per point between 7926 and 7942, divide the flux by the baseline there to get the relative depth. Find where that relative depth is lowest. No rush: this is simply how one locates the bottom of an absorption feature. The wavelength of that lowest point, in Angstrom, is 7935.71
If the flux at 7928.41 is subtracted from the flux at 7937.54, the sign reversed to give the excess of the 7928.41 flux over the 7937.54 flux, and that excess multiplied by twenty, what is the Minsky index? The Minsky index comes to -23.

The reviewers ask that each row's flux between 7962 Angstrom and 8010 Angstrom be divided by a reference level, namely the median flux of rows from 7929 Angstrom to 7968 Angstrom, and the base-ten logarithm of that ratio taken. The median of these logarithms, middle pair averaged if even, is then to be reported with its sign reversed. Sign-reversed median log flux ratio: -0.049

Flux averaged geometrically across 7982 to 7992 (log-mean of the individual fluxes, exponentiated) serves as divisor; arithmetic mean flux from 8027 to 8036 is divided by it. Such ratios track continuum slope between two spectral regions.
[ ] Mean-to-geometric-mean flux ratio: 1.00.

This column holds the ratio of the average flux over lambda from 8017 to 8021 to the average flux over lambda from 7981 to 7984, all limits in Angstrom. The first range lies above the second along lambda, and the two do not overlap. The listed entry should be 0.6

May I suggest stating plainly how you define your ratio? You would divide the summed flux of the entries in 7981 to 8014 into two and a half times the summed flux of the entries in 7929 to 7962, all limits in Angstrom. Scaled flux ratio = 2.24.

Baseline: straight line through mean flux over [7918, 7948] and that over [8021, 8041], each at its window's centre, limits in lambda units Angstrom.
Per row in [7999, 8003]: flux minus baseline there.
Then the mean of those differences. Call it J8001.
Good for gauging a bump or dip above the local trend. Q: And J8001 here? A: 1.4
